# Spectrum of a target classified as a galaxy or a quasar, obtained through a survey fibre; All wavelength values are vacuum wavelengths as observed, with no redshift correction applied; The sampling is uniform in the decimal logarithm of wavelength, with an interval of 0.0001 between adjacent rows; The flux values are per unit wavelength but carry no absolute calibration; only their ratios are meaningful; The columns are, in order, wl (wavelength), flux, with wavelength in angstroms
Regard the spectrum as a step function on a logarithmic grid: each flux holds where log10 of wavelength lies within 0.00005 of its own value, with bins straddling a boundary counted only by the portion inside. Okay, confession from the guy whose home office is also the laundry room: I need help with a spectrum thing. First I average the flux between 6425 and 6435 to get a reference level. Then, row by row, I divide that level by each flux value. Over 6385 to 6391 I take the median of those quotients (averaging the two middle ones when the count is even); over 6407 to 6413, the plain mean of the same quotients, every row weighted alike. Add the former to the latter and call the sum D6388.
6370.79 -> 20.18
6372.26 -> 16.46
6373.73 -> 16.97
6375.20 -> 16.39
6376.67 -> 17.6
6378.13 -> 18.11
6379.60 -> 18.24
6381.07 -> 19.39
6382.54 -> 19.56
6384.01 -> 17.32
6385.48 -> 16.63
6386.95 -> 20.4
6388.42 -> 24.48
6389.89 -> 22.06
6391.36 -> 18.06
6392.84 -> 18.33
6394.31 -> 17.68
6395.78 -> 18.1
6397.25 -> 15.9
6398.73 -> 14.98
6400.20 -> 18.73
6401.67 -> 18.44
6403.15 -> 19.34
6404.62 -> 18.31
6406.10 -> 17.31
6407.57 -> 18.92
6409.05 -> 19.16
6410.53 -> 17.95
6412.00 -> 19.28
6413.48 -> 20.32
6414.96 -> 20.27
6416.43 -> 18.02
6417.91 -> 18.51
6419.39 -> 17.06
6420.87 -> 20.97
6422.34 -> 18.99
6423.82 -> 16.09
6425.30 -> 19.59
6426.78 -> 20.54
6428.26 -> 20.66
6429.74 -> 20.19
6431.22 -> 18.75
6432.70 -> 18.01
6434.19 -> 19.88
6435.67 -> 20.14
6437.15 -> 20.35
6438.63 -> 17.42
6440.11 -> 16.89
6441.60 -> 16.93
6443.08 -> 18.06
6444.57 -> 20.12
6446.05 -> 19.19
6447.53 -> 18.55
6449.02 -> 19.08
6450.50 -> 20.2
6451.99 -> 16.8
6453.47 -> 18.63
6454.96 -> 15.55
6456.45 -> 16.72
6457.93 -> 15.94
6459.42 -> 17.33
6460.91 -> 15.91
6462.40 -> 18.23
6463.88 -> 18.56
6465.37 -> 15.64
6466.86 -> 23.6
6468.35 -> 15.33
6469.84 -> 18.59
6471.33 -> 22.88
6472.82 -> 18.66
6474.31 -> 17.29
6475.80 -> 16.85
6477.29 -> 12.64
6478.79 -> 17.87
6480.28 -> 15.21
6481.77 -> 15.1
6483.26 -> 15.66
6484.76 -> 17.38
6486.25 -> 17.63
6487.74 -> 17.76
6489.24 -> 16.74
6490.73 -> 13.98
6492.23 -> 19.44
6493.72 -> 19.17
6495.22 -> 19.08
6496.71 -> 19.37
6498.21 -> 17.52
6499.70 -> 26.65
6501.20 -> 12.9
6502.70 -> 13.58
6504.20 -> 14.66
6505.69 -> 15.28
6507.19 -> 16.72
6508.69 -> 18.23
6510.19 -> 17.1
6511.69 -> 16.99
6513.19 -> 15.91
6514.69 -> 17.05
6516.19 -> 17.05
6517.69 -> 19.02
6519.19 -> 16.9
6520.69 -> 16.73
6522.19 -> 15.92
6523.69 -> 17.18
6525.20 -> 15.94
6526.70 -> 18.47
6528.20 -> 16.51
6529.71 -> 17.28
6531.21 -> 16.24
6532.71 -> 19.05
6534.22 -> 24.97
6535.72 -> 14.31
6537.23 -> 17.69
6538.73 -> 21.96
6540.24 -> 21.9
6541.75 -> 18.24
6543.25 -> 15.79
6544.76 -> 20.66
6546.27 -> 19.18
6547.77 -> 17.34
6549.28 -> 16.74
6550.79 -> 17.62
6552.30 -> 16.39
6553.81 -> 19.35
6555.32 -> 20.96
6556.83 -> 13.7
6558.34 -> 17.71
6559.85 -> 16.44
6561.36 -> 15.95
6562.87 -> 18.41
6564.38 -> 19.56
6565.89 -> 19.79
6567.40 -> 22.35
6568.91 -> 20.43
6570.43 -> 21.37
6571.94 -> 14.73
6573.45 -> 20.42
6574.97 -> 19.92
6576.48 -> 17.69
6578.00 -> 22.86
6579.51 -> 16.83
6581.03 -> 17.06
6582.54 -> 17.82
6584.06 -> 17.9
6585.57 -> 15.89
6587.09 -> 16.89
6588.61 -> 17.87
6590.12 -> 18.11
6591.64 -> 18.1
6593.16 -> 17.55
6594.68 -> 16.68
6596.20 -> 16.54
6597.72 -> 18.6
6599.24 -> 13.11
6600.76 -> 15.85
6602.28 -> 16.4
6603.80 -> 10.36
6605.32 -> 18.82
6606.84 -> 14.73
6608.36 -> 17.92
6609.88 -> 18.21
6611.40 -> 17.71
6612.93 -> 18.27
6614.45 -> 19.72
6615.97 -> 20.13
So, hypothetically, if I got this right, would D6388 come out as 1.97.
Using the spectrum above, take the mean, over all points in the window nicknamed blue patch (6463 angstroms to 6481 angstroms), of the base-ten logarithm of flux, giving 1.24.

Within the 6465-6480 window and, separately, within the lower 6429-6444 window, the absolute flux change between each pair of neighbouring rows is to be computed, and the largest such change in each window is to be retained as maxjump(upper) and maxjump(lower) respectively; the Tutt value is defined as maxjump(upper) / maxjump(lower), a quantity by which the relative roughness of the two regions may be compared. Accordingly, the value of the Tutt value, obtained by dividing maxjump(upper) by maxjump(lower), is 2.82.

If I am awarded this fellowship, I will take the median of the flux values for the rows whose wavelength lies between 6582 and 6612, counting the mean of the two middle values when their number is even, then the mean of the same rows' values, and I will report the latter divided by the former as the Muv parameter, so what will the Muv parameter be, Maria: 0.95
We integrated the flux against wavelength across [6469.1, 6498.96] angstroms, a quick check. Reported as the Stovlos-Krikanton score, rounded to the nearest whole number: 521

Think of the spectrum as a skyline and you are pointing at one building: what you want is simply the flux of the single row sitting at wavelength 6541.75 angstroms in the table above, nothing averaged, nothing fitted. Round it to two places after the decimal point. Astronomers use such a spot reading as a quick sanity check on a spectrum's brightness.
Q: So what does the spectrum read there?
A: 18.24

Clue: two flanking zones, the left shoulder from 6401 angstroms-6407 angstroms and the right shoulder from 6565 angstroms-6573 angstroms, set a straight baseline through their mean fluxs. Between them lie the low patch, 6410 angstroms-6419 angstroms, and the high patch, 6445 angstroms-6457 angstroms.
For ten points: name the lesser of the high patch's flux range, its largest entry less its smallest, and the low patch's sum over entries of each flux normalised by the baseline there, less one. 0.20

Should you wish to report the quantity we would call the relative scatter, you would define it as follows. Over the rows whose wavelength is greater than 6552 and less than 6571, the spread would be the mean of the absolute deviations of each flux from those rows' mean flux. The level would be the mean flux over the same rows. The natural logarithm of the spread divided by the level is -2.2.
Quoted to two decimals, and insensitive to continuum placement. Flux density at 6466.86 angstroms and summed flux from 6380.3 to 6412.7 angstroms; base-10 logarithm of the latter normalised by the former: 1.24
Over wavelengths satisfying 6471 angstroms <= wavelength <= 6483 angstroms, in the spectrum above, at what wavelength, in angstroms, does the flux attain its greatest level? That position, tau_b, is 6471.33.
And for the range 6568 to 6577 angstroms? 6570.43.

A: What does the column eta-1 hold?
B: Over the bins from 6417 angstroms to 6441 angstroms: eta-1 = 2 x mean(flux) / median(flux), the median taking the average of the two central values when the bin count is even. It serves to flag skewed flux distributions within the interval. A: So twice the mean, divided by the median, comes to 1.97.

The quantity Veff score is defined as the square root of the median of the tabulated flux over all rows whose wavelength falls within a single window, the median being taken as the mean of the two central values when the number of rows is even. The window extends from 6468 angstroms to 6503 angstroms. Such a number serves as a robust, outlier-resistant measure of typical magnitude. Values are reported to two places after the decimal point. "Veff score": 4.18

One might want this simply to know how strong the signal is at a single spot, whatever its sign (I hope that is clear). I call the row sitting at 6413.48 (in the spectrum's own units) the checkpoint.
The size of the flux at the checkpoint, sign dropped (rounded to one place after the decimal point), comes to 20.3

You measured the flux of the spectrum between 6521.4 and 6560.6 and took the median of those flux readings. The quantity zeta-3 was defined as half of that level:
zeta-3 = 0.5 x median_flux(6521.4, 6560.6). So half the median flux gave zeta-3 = 8.74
